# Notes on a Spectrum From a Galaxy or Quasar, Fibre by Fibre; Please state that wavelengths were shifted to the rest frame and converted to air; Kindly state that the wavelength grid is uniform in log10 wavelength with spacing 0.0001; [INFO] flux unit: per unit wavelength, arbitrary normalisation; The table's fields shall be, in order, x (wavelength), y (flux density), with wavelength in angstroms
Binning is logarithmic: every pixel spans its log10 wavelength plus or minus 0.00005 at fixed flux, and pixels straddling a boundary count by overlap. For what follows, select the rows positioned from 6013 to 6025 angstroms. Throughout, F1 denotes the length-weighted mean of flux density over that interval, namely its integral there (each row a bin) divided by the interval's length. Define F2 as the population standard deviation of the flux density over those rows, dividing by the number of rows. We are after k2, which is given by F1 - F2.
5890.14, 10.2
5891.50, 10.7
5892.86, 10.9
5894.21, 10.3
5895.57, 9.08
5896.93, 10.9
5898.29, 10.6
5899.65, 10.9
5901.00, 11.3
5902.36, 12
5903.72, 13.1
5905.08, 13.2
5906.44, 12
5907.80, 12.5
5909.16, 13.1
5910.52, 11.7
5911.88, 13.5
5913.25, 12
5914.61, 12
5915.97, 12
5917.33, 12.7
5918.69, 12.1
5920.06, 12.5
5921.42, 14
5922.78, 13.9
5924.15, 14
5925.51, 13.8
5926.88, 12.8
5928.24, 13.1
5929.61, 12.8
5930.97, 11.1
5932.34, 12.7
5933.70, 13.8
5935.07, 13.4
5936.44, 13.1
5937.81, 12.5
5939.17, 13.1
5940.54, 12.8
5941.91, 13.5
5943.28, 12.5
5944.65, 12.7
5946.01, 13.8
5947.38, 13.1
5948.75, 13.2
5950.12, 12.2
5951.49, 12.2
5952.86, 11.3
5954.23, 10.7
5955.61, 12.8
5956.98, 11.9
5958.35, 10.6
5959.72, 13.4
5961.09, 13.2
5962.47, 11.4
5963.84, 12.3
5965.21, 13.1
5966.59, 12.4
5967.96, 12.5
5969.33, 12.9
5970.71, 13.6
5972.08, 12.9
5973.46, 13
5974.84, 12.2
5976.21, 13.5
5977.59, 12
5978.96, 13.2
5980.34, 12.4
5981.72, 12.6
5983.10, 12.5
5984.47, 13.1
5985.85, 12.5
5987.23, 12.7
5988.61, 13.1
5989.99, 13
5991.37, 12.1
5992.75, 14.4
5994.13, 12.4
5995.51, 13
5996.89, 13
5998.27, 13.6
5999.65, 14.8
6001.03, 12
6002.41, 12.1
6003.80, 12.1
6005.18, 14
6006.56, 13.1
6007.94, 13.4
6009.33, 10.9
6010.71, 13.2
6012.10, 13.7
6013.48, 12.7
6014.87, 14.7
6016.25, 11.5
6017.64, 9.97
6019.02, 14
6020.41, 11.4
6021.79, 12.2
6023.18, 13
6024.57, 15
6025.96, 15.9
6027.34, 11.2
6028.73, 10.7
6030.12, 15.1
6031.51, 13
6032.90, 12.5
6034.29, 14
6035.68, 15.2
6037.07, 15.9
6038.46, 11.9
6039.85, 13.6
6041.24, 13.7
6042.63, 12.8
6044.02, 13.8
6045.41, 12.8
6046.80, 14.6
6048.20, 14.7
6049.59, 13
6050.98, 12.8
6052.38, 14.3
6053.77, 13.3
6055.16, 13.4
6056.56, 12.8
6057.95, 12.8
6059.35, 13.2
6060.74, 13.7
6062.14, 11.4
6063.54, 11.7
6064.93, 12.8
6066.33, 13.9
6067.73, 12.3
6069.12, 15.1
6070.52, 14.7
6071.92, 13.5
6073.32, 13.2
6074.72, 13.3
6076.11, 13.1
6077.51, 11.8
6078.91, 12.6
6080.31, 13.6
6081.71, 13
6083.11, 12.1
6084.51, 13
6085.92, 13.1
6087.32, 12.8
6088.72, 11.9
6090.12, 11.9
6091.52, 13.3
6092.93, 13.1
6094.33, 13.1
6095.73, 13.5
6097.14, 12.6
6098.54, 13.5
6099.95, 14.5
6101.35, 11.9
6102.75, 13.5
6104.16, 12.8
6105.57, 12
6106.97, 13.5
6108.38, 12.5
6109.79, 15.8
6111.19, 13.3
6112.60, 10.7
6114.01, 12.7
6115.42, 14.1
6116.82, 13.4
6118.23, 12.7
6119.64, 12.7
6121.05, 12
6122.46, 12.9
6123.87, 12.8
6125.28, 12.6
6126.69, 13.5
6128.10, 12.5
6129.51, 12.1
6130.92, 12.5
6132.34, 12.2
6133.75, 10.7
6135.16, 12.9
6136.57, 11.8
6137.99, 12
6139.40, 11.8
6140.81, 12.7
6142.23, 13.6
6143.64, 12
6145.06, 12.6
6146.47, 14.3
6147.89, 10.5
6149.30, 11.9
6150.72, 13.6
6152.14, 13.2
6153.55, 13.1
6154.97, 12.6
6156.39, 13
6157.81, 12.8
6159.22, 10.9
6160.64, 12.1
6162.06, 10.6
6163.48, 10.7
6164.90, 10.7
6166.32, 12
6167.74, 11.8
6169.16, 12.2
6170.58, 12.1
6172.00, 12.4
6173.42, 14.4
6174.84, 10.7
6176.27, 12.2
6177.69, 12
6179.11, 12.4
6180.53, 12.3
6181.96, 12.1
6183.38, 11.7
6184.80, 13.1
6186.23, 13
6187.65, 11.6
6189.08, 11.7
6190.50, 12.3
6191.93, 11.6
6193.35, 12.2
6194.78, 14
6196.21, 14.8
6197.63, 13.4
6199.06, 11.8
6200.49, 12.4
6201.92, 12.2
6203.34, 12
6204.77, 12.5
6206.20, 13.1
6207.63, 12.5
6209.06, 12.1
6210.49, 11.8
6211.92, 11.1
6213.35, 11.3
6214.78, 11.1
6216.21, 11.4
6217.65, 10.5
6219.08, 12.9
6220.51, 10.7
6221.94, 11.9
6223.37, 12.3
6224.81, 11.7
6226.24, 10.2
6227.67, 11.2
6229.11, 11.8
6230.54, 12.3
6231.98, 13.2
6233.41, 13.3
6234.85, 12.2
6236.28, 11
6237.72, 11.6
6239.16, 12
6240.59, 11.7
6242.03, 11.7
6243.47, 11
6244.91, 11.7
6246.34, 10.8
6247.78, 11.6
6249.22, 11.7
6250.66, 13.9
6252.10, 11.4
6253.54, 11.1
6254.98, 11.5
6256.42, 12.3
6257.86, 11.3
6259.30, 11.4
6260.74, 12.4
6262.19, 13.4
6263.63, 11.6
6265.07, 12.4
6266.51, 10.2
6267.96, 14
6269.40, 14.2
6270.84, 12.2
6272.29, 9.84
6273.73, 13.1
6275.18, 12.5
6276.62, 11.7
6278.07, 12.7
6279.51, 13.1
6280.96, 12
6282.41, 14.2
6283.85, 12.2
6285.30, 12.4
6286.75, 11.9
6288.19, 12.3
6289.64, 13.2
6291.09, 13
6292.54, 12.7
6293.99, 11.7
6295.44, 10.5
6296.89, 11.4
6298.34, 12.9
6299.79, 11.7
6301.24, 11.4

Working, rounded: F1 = 12.7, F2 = 1.56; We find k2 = 11.1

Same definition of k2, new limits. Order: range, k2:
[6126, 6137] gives 11.5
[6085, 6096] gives 12.2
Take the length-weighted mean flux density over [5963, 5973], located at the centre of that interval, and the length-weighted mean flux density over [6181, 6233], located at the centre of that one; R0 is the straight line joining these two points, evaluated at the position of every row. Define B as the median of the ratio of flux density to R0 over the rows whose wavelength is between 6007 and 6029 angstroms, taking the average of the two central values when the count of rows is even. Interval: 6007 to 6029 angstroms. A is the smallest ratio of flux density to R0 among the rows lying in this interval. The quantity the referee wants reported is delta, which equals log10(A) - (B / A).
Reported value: -1.39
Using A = 0.788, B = 1.02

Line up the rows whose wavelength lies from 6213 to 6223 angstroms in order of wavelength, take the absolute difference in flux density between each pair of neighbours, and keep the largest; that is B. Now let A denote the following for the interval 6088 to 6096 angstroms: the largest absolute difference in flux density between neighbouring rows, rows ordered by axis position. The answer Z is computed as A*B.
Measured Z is 3.4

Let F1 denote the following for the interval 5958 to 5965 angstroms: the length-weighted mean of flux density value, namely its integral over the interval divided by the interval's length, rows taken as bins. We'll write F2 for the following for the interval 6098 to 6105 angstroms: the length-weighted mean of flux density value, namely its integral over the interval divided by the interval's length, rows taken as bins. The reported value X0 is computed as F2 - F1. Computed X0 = 0.9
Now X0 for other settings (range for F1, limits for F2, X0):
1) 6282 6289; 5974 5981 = 0.1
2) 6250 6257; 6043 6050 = 1.7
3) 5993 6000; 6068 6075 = 0.5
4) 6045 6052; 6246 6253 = -1.7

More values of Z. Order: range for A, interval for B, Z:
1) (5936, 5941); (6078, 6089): 0.6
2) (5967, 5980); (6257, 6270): 5.7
